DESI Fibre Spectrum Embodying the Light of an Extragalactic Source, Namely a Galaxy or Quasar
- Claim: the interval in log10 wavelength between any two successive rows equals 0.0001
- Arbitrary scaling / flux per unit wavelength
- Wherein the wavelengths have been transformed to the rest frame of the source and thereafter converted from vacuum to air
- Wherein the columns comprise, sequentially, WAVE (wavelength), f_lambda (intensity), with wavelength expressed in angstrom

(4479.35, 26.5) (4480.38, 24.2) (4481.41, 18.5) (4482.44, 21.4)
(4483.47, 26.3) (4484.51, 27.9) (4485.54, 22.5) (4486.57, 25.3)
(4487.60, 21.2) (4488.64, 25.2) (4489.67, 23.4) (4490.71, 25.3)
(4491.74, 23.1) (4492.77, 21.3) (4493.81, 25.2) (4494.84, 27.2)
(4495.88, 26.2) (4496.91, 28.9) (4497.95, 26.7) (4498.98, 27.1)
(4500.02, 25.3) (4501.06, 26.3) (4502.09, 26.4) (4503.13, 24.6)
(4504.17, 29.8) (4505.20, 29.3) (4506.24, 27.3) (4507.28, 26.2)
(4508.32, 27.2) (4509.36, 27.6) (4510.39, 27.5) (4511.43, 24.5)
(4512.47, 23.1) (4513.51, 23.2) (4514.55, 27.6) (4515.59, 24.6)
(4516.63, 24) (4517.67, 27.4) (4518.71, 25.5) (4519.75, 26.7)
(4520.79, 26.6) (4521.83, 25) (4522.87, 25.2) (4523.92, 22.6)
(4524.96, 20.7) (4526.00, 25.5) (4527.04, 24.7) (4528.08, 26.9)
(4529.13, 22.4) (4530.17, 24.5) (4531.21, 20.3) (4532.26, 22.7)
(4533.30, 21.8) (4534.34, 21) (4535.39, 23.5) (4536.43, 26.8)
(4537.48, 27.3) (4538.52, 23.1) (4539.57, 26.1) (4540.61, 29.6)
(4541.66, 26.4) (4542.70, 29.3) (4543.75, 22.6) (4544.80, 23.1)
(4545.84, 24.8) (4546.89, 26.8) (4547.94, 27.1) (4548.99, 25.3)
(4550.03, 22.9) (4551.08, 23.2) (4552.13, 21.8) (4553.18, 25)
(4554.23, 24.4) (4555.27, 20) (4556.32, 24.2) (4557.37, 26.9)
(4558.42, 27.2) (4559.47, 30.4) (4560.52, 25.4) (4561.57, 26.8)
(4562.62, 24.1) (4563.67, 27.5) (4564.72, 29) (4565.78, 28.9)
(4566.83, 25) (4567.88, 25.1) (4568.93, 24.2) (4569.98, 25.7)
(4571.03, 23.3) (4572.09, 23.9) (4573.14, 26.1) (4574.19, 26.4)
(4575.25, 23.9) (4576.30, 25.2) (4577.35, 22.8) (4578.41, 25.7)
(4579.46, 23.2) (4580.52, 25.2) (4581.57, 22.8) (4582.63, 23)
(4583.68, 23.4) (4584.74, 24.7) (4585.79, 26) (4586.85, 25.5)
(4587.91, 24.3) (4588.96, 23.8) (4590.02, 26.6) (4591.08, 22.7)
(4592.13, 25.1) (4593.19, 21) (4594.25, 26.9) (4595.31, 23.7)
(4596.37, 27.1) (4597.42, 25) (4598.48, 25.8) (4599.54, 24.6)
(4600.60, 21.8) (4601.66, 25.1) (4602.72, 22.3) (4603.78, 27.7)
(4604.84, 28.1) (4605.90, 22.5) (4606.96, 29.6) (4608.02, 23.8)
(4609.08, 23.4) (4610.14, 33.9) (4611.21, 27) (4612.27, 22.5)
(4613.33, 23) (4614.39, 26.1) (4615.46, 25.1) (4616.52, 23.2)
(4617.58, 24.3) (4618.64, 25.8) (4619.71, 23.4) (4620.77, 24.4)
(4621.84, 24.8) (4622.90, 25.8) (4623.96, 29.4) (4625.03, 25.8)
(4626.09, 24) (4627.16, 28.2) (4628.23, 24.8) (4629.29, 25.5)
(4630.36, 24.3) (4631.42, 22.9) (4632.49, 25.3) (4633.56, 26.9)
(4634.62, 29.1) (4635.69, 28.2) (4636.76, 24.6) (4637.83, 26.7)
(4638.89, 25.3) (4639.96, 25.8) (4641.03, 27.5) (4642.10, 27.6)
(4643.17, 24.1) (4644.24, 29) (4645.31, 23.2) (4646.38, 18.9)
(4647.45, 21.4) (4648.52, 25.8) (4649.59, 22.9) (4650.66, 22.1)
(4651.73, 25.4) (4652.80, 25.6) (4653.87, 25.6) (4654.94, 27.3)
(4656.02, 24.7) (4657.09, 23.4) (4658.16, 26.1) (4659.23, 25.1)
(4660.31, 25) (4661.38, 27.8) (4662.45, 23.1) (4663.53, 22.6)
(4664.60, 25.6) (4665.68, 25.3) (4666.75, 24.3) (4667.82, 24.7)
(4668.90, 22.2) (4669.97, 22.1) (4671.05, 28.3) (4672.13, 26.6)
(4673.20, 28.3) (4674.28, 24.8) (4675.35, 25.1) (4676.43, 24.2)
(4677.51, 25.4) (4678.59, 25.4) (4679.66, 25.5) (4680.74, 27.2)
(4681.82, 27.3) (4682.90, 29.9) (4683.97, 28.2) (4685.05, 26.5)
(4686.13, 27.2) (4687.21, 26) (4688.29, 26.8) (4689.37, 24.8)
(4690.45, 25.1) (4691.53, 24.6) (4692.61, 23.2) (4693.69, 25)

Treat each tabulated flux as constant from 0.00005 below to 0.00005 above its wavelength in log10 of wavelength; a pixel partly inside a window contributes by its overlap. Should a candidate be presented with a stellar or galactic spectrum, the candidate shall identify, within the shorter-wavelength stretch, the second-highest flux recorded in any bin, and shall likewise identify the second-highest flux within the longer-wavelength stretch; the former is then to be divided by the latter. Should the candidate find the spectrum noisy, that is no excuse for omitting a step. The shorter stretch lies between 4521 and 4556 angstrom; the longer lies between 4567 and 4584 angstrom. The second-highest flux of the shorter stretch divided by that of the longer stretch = 1.12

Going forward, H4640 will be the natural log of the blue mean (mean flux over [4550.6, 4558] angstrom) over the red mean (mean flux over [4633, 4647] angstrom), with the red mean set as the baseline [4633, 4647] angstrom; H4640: -0.09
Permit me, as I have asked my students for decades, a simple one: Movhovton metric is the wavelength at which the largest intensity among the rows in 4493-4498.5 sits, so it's 4496.91 angstrom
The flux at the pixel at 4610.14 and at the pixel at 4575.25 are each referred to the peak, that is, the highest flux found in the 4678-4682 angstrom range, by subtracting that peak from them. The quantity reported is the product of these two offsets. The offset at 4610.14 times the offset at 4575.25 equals -22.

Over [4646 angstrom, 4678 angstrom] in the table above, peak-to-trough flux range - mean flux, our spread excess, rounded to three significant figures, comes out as -15.3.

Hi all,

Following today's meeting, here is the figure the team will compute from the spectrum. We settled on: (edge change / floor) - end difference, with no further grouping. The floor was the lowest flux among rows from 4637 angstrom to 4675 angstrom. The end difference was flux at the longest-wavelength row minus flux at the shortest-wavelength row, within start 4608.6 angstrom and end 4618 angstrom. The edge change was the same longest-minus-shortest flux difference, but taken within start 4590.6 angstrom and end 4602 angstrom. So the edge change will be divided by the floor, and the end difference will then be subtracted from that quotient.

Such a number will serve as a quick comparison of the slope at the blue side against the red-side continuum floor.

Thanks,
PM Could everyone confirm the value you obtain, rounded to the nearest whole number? -1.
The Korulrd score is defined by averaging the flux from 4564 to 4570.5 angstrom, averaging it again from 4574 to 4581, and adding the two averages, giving 50.9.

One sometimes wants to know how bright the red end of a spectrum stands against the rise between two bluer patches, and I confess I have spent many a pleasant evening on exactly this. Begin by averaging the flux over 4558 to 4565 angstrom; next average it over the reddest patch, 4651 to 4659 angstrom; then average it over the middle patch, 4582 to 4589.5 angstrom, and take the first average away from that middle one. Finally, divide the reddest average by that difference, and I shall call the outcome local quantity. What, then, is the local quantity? -9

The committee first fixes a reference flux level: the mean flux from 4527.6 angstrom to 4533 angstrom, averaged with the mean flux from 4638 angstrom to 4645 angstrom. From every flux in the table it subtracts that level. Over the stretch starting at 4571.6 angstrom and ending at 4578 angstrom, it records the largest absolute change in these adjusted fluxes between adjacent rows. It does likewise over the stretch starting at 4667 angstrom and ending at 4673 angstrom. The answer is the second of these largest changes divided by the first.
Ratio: 2.5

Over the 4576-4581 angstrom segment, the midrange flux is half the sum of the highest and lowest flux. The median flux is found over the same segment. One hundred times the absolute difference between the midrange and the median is 95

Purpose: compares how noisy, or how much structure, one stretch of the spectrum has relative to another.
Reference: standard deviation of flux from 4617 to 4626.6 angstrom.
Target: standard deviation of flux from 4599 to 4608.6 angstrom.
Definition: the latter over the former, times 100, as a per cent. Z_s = 160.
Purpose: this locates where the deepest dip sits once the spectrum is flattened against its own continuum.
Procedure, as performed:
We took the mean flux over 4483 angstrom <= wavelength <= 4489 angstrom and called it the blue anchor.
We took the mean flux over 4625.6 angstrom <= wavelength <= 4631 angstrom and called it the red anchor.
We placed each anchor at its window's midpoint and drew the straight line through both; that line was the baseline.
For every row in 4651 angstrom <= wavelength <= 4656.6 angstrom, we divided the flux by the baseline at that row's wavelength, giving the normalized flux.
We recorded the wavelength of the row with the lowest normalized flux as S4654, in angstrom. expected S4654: 4656.02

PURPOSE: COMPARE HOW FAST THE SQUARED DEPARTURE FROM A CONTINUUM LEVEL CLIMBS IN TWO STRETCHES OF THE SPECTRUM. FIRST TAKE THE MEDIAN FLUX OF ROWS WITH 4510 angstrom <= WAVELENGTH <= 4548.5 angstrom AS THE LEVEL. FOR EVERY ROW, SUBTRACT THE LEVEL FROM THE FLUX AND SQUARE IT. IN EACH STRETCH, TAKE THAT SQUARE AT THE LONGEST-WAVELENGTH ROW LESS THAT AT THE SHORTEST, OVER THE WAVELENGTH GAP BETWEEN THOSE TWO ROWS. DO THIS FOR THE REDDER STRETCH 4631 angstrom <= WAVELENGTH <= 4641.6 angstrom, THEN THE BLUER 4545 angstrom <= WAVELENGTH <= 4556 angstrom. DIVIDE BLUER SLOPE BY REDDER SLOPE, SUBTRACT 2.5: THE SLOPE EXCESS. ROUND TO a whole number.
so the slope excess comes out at 4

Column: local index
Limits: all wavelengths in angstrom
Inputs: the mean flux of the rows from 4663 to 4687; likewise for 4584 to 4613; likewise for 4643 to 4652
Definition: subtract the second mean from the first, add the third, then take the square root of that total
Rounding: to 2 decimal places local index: 4.92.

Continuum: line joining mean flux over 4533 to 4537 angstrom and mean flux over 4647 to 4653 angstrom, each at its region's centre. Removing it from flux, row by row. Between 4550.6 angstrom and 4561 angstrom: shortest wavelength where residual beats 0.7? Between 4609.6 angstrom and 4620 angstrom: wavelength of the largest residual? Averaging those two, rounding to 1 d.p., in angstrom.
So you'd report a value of 4581.7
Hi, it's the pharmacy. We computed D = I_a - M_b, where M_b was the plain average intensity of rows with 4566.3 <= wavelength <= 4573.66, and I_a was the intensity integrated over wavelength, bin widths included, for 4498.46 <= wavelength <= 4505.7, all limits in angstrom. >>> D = 171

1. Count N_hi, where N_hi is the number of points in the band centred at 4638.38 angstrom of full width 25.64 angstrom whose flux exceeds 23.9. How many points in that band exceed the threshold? 18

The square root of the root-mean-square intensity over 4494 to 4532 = 5.08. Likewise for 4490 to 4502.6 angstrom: 5.08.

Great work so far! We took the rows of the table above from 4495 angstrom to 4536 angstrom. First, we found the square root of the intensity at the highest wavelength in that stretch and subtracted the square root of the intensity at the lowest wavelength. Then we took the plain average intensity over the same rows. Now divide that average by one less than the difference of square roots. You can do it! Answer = -20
